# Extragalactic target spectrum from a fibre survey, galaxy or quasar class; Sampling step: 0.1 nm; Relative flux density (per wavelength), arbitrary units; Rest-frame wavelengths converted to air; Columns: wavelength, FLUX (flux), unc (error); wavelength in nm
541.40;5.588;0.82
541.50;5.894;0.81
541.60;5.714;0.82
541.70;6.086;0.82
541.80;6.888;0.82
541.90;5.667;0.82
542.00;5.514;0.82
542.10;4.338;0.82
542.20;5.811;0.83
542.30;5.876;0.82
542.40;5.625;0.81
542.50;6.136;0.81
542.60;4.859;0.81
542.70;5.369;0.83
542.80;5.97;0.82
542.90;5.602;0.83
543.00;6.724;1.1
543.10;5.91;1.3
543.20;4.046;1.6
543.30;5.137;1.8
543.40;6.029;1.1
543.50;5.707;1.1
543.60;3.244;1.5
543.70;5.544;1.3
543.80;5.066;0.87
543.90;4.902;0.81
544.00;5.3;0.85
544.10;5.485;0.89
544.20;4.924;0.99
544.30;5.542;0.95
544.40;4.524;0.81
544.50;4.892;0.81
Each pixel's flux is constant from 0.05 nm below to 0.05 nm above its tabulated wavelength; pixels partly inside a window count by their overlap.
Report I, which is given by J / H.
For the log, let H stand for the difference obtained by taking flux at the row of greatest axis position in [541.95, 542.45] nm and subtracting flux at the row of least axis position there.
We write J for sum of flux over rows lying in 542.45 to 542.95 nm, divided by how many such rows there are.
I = 50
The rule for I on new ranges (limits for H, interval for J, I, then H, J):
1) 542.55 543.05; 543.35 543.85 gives 3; 1.9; 5.1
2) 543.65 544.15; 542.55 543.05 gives -97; -0.1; 5.7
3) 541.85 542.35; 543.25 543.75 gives 25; 0.2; 5.1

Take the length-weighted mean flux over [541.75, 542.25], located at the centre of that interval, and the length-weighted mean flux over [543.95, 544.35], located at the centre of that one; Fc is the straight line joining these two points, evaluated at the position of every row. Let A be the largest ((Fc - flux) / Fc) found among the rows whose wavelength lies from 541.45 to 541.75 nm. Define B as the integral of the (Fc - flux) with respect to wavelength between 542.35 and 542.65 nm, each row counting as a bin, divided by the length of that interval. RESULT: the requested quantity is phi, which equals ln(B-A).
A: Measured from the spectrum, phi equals -3.6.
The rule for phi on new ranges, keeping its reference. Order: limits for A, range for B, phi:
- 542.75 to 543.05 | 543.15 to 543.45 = -0.9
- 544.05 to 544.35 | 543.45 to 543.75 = -0.7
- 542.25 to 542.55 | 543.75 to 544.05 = -1.3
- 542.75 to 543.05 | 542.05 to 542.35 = -1.2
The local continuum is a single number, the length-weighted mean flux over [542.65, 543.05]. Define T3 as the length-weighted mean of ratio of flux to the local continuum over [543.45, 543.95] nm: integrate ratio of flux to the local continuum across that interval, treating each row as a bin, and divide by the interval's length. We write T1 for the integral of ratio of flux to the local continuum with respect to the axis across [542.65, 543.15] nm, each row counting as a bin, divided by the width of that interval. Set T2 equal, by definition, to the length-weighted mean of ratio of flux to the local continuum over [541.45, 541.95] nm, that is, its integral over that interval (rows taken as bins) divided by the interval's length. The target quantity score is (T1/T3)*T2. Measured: 1.24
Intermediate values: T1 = 1.000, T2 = 1.02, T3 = 0.83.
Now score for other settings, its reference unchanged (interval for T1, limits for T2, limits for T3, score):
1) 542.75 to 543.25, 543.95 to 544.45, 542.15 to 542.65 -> 0.87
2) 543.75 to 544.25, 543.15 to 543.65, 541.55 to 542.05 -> 0.70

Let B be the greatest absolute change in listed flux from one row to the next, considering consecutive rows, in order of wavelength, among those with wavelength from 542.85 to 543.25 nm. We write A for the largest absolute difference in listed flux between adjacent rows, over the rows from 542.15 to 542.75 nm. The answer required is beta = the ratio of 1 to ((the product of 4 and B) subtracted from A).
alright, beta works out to -0.16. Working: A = 1.28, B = 1.9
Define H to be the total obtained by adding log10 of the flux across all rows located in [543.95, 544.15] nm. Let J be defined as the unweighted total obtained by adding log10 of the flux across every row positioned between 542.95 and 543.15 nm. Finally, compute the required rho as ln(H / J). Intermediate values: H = 1.46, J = 1.60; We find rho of -0.09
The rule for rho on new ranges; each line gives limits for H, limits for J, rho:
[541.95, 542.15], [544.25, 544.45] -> -0.01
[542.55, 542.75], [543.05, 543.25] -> 0.03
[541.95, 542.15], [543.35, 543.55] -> -0.11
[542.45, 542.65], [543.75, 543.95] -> 0.06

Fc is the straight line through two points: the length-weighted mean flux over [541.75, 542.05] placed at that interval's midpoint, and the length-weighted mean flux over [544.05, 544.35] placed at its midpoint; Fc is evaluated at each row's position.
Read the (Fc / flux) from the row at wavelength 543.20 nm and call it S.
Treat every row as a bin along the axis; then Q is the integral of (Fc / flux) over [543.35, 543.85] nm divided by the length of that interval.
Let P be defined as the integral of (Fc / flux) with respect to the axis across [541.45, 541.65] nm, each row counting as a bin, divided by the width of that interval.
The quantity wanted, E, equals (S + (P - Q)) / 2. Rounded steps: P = 1.06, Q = 1.13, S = 1.39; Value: 0.66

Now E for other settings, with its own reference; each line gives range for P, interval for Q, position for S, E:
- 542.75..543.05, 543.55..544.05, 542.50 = 0.36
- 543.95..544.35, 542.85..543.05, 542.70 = 0.57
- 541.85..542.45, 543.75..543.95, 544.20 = 0.54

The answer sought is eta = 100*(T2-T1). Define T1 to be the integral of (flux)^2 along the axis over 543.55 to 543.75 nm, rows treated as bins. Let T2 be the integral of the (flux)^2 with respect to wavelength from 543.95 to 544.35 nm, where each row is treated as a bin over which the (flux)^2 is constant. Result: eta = 719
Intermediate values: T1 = 4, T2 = 11.3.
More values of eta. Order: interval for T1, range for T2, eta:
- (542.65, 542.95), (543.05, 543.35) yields -182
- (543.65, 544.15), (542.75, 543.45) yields 877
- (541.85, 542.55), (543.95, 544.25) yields -1365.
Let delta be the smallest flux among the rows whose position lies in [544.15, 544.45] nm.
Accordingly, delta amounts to 4.524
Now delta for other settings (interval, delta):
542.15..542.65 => 4.859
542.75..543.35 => 4.046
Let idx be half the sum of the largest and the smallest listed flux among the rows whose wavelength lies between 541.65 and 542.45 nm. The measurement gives 5.61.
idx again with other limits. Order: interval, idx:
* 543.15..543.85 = 4.64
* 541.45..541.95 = 6.28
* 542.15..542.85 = 5.50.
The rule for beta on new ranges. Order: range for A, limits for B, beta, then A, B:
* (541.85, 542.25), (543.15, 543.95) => -0.12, 1.47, 2.5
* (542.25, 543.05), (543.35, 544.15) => -0.12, 1.28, 2.5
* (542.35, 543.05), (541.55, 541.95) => -0.28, 1.28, 1.2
